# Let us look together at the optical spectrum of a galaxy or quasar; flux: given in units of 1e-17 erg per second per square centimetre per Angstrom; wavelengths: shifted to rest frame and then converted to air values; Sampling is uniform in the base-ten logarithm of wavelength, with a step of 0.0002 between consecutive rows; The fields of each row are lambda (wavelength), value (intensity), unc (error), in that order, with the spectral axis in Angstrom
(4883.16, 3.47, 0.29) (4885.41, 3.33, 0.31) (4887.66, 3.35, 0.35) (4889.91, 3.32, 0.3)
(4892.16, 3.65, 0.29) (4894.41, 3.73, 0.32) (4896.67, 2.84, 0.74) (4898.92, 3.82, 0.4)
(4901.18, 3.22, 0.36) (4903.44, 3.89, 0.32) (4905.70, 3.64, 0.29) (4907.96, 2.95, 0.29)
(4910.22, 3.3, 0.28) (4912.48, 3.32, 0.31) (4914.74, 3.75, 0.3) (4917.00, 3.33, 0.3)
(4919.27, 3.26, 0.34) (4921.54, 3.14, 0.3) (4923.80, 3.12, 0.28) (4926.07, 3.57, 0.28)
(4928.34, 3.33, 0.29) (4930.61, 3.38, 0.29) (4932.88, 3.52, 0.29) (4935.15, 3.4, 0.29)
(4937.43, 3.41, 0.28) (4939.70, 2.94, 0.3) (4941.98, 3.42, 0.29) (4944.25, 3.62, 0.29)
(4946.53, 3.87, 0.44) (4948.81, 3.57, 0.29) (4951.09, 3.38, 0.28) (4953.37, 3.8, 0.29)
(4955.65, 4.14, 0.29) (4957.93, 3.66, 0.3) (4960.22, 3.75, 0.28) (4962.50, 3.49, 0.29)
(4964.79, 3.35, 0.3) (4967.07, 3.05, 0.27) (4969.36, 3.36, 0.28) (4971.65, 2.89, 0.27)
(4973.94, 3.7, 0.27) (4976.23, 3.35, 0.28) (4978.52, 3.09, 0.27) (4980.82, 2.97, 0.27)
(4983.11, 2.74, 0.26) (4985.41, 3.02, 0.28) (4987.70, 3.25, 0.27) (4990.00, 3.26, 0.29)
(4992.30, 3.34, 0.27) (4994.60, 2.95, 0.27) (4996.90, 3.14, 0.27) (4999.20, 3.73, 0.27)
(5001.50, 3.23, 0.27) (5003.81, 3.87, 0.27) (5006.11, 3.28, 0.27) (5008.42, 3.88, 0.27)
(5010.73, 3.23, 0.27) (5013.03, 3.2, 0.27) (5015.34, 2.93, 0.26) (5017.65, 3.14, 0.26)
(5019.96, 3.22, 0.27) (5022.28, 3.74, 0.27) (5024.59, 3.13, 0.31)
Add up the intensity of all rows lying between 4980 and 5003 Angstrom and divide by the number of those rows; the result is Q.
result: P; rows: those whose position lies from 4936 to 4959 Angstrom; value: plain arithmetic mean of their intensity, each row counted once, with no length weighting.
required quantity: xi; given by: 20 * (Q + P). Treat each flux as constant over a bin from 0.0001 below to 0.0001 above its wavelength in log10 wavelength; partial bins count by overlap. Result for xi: 135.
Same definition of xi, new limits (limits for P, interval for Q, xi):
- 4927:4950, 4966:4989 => 132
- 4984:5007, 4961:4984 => 130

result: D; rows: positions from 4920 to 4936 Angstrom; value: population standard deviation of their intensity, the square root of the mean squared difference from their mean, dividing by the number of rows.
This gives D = 0.16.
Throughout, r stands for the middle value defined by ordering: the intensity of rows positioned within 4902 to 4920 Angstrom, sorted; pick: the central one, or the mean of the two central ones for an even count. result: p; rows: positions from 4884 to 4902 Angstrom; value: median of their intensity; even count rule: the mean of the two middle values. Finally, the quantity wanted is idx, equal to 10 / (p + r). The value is 1.50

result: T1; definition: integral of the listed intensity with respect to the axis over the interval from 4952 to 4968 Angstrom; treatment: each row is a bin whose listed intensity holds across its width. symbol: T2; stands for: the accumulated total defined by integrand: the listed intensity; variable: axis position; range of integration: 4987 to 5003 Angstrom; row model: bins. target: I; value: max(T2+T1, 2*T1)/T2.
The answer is 2.20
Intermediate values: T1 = 58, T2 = 52.5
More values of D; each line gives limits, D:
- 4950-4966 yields 0.26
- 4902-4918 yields 0.30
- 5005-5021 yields 0.27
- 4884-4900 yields 0.31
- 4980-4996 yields 0.20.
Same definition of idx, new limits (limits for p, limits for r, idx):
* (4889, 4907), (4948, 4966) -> 1.38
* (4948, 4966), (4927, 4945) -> 1.42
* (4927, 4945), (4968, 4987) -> 1.55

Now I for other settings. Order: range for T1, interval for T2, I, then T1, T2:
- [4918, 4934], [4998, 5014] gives 1.95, 53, 55.9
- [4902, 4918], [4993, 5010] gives 1.95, 55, 58.3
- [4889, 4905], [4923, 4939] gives 2.07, 56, 54.1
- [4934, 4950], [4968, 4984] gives 2.19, 55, 50.6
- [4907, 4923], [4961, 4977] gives 1.99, 53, 53.2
